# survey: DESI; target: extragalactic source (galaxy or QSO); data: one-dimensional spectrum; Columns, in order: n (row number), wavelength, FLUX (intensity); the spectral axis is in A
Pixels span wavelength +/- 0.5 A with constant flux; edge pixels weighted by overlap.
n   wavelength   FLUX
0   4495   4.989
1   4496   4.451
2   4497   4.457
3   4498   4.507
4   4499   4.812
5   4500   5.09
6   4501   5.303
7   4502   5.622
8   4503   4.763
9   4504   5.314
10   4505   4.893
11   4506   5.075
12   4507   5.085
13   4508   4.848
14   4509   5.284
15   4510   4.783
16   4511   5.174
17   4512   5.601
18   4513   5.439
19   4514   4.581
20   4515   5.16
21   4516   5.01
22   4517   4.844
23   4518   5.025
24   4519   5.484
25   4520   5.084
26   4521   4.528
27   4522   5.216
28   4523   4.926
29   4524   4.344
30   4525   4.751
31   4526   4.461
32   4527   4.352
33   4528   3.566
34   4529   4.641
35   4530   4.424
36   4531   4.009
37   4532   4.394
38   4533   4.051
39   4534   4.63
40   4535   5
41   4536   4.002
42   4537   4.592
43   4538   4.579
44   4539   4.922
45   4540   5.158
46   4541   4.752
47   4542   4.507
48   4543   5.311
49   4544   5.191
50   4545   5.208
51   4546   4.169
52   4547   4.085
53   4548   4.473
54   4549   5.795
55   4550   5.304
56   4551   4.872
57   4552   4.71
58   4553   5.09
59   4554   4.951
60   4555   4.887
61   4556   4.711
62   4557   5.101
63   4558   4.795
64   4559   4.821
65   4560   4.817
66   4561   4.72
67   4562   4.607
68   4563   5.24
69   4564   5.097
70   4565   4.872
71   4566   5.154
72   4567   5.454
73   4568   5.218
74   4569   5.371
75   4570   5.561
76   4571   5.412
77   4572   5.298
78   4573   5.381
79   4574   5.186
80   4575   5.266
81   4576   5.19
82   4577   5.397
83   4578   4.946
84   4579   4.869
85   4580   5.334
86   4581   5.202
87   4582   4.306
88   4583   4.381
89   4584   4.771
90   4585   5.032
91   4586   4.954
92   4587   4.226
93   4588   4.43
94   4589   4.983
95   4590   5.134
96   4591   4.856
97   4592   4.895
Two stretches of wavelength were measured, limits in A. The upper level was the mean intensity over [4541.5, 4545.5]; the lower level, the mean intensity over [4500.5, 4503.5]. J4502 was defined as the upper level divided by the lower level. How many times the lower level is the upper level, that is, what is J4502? 0.97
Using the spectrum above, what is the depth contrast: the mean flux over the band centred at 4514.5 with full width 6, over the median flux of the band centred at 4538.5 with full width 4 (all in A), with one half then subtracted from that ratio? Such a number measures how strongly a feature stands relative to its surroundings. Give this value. 0.573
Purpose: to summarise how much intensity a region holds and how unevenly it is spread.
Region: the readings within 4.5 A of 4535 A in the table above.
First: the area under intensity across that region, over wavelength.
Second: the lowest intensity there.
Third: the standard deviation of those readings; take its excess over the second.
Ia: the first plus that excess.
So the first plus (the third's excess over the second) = 37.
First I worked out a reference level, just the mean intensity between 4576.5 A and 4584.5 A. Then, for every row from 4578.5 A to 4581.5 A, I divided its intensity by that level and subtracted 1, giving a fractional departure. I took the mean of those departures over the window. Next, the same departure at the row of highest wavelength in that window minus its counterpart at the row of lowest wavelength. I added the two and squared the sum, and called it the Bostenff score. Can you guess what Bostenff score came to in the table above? 0.013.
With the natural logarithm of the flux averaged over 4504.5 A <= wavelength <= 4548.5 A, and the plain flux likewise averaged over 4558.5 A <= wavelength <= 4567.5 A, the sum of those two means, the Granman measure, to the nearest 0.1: 6.5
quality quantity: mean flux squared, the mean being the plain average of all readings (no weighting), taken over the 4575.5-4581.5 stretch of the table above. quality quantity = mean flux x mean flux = 26.6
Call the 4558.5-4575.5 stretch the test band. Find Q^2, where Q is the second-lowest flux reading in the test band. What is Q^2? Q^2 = 22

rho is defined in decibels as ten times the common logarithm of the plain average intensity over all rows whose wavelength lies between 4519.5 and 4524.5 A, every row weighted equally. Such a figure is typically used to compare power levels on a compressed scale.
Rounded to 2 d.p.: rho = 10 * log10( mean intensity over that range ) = 6.83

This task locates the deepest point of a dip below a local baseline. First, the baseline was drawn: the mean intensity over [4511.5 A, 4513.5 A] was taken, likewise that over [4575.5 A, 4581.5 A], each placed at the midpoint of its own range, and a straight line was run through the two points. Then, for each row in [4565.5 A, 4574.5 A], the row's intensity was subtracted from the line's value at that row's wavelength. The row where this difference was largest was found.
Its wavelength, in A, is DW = 4566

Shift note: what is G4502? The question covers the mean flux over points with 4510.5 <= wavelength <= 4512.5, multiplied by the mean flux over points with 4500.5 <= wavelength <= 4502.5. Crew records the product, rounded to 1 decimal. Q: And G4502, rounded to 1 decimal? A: 29.4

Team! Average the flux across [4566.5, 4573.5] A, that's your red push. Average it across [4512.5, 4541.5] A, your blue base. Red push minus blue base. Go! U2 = 0.7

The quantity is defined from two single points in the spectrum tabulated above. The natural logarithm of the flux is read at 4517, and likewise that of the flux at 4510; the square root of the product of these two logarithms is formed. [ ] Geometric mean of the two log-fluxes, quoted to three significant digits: 1.57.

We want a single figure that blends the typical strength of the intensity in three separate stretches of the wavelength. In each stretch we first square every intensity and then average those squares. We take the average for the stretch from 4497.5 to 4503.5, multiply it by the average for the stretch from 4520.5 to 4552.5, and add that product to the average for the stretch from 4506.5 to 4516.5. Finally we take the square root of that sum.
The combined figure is 24.1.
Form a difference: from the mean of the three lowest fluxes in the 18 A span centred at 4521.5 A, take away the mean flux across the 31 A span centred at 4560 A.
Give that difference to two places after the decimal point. -0.93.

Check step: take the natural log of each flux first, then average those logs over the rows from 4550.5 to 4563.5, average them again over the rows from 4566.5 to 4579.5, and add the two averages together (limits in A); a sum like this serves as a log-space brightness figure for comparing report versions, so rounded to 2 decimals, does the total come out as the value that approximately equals 3.24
